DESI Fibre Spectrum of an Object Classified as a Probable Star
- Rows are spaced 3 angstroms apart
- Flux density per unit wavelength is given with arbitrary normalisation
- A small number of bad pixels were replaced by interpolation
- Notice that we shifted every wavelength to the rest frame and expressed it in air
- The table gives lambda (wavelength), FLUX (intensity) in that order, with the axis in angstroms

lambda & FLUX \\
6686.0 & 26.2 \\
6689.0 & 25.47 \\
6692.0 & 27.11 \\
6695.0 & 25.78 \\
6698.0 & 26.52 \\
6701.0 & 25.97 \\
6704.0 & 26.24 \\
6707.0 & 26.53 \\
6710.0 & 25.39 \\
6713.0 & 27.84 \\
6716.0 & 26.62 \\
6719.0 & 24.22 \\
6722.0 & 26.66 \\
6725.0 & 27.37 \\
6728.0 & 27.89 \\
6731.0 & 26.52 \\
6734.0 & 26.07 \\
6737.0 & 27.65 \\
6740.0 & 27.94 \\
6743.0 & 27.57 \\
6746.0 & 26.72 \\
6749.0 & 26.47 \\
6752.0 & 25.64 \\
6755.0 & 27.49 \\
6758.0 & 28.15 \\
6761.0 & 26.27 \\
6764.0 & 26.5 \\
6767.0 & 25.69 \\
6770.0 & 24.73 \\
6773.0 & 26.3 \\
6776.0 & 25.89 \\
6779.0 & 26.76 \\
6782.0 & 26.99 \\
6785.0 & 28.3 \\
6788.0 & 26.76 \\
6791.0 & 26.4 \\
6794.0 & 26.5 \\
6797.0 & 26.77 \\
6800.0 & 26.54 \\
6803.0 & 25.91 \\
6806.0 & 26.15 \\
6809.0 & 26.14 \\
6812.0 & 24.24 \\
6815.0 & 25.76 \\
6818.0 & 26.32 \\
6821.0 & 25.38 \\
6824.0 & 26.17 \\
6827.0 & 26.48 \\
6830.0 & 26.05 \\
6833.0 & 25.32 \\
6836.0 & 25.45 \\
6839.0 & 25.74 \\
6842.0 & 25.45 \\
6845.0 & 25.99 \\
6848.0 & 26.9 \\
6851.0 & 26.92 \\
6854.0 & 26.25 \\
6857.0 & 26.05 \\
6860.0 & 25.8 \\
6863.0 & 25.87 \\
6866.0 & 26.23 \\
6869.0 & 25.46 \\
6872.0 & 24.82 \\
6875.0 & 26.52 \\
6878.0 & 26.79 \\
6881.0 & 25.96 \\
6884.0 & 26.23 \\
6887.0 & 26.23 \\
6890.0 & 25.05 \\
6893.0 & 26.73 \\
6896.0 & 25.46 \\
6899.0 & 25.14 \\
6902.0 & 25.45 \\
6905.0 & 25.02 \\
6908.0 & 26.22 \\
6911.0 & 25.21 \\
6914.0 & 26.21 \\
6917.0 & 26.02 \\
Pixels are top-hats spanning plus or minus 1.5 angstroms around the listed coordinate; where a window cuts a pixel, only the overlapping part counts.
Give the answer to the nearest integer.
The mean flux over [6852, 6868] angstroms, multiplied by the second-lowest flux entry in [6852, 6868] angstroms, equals 674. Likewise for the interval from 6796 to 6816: 668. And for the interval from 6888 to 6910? 641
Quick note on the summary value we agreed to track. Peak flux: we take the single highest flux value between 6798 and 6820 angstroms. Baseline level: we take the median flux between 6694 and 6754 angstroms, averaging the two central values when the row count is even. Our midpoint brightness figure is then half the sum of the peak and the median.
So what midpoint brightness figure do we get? 26.5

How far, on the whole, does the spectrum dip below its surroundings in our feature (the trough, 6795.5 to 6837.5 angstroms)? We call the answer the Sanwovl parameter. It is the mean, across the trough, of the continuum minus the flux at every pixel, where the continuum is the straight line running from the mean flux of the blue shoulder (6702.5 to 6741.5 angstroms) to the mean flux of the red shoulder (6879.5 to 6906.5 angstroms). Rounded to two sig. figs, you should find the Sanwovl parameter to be 0.23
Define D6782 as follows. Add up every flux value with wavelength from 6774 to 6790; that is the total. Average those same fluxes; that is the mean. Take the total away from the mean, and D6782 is -108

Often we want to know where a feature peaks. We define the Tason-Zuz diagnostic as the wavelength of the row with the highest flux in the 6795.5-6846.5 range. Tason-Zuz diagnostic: 6797.0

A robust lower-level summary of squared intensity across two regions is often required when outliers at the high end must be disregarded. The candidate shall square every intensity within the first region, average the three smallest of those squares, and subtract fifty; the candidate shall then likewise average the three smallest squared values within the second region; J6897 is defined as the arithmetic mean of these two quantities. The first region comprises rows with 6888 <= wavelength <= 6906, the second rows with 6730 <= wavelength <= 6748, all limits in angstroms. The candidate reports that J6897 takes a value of 639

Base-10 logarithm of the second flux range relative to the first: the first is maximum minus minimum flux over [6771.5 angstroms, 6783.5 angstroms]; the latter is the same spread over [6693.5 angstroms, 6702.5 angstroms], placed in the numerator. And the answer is -0.2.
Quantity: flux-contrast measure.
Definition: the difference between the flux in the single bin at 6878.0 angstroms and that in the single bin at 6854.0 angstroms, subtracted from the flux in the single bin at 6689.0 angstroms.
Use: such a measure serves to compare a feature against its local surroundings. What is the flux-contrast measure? 24.9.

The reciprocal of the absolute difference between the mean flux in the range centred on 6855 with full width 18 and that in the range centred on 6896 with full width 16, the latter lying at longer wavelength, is 1.4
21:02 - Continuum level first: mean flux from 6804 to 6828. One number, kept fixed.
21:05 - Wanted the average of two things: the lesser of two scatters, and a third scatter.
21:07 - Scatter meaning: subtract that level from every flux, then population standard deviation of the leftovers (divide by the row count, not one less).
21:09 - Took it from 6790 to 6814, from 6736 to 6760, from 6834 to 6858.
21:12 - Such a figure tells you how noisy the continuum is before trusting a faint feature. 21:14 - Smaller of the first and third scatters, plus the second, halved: 0.67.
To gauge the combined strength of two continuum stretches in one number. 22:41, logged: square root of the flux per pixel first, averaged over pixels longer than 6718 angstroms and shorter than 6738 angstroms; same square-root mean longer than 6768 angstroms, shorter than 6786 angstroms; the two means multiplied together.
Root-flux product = 26.5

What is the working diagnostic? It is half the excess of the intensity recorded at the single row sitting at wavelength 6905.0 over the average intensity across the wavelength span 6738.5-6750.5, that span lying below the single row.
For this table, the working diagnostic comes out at -1.1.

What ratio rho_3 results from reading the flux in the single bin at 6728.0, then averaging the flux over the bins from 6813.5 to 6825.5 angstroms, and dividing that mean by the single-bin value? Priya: 0.929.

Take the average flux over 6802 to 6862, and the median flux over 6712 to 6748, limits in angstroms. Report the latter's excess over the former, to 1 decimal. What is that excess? 1.1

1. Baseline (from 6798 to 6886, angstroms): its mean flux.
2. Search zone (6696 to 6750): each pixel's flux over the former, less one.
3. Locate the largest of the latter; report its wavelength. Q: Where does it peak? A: 6740.0 angstroms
